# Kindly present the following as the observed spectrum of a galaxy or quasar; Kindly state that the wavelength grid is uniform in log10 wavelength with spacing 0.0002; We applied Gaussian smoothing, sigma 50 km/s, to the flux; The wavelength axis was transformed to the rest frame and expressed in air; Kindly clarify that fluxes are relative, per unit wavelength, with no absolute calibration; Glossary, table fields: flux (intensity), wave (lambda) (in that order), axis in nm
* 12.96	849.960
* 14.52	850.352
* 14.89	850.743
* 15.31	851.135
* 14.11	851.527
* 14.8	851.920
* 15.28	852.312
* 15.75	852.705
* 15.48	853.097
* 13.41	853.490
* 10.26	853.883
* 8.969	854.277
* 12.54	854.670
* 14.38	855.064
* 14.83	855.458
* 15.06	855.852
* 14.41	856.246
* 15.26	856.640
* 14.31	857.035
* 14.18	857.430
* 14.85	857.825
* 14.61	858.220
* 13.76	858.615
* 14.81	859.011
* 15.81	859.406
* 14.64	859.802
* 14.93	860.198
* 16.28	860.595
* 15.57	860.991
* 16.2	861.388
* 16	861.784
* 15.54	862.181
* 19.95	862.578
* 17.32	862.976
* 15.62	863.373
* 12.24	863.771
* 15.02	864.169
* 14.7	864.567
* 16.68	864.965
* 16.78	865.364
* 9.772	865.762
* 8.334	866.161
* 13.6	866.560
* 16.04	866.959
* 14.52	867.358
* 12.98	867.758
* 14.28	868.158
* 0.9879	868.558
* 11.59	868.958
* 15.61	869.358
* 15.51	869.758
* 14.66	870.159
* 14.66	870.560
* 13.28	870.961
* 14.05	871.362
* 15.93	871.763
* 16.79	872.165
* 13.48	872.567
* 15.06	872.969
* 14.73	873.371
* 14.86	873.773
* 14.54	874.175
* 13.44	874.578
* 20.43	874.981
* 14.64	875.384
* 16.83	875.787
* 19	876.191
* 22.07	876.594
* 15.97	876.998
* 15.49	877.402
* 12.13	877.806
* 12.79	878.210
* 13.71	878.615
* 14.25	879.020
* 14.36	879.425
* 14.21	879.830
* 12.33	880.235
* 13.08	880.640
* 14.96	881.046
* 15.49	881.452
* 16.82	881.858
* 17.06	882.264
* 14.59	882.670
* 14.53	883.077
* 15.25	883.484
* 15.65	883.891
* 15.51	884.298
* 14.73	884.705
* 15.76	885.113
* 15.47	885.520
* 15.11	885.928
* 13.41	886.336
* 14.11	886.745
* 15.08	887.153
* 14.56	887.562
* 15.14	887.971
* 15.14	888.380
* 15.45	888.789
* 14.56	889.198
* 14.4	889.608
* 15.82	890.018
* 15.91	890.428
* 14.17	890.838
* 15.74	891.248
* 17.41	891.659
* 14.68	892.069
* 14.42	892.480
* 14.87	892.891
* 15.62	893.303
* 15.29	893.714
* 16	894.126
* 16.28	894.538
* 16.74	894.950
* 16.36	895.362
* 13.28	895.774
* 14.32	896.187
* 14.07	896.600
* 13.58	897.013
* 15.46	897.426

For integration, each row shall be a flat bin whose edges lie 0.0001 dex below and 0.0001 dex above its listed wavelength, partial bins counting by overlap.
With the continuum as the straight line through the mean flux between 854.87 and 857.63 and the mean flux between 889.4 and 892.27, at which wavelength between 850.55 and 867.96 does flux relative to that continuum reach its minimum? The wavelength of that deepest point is 866.161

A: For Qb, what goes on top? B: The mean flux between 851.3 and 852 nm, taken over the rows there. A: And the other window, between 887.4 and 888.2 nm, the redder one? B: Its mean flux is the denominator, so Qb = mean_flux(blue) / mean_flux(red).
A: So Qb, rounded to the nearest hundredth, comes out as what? 0.97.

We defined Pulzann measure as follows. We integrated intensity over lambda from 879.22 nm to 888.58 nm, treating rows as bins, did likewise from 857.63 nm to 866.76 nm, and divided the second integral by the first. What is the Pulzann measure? 0.98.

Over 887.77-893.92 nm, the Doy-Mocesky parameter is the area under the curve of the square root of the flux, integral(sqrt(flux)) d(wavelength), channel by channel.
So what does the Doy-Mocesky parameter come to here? 24.0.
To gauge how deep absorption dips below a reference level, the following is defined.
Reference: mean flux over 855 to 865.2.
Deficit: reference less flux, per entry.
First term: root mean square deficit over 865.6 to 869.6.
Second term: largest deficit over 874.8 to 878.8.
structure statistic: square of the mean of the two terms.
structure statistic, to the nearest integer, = 19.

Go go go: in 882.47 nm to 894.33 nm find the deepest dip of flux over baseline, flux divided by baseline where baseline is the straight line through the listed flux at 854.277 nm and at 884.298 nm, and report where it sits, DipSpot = 892.480 nm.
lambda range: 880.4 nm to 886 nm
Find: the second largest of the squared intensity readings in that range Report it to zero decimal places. 283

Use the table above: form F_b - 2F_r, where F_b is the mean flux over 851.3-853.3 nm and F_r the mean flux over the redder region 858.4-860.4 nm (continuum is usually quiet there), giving -14.5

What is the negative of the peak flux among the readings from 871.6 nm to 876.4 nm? -20.4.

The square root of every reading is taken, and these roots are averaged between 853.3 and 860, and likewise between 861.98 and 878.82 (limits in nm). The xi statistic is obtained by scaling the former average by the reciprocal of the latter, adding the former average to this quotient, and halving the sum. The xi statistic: 2.35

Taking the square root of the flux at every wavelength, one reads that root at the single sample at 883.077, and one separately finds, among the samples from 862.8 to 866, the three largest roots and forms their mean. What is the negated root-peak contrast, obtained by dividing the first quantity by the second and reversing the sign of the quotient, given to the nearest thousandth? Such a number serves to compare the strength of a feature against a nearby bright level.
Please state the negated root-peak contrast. -0.927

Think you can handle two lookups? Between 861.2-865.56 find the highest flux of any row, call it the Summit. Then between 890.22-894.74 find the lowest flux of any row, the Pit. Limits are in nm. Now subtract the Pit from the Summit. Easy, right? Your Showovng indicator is 5.8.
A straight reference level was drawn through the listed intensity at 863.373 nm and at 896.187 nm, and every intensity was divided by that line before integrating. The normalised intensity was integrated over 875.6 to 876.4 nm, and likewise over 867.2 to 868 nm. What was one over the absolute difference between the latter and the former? 4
